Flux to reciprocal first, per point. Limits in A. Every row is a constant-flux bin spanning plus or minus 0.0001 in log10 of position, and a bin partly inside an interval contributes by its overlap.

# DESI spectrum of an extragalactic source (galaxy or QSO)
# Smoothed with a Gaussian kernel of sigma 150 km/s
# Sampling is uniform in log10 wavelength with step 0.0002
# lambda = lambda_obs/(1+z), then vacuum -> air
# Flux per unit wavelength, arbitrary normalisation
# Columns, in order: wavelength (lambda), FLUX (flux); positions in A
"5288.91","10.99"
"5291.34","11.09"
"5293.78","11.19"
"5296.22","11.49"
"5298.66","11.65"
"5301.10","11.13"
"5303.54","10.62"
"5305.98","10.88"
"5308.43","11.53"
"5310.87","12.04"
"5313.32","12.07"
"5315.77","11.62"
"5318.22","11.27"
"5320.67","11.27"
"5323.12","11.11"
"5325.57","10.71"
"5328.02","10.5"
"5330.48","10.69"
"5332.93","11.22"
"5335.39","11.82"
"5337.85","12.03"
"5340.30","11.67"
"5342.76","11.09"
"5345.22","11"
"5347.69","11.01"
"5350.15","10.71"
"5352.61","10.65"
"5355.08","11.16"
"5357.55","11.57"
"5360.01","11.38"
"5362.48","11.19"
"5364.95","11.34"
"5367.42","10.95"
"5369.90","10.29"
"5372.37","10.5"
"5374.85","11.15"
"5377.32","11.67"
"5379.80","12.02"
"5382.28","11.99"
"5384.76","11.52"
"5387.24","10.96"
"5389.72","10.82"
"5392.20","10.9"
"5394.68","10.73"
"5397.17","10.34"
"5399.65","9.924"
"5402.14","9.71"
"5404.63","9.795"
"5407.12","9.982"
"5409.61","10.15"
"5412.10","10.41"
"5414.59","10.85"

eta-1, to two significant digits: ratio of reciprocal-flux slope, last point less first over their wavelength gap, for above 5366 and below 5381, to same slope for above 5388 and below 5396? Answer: -4.2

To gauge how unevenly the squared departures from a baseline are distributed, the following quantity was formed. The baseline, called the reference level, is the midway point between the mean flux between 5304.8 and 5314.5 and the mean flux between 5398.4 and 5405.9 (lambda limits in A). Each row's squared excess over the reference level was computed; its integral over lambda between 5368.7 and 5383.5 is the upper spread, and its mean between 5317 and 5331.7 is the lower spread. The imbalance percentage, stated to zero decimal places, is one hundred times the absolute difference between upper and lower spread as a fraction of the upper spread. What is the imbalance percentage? 99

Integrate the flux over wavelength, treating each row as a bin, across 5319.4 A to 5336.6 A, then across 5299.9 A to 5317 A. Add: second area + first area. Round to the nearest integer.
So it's 385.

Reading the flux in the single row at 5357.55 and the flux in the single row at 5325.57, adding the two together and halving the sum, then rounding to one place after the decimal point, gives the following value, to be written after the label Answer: 11.1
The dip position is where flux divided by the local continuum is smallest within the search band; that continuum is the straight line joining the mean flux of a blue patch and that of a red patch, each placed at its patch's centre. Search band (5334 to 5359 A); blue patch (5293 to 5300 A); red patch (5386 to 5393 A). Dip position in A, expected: 5352.61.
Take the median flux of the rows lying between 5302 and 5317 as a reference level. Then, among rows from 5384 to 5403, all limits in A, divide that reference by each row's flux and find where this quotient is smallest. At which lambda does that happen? 5384.76 A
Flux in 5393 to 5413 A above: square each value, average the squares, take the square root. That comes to 10.14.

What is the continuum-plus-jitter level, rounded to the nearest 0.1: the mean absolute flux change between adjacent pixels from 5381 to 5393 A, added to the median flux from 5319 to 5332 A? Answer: 11.0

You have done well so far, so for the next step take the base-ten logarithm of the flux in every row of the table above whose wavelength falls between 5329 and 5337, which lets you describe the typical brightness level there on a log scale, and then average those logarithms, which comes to 1.05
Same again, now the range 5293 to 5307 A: 1.05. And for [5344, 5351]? 1.04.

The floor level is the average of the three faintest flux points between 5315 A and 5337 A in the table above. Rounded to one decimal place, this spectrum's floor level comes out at 10.6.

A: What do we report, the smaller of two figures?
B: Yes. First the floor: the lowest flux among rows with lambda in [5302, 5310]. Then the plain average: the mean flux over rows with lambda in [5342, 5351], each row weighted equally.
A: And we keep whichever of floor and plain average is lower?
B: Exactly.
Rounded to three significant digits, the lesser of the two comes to 10.6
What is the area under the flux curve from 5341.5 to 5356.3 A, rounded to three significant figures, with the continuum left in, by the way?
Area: 162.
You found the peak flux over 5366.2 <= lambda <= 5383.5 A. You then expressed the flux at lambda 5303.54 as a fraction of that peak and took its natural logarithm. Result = -0.124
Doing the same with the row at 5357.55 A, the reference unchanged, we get -0.038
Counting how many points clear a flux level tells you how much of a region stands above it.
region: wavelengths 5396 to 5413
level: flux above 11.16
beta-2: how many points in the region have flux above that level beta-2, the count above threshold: 0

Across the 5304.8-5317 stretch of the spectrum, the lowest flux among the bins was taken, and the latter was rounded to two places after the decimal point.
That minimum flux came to 10.88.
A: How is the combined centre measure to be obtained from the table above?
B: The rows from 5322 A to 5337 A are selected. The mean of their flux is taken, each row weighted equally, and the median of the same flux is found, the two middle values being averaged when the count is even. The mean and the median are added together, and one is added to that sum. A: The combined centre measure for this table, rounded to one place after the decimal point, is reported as 22.9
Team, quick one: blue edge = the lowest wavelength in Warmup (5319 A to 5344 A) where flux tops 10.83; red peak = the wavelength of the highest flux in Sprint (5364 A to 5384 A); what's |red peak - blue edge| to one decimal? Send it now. 59.1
